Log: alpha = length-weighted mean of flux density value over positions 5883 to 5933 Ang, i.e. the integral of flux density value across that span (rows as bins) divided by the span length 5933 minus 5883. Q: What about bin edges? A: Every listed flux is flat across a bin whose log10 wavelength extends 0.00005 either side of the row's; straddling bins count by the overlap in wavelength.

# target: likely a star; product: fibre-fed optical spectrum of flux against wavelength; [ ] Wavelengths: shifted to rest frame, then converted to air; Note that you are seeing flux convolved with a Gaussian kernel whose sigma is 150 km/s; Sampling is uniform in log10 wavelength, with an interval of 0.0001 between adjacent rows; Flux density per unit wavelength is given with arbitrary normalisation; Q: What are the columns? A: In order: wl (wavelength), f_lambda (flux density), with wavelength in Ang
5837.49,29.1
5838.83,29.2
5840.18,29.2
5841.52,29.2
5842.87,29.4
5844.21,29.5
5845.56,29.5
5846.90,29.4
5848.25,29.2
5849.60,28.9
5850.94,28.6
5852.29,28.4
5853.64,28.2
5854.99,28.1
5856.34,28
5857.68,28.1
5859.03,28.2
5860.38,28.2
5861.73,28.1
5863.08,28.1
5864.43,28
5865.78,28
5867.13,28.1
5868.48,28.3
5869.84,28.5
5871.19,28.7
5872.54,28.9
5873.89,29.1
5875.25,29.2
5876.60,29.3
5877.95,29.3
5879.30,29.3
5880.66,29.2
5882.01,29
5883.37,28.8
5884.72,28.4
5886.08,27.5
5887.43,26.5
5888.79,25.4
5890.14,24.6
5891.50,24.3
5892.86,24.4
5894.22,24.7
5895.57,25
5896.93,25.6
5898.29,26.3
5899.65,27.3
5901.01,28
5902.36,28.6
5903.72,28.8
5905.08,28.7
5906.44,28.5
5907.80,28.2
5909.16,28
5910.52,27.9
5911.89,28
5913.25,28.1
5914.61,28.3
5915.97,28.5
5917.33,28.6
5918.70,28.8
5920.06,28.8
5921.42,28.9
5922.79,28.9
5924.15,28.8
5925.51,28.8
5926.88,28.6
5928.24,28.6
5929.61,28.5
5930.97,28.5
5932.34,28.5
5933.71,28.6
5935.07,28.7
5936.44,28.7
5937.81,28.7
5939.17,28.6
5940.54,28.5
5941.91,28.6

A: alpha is 27.6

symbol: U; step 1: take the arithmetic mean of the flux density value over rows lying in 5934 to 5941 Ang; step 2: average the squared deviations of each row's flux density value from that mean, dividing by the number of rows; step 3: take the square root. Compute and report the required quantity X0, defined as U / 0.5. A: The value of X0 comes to 0.2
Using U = 0.08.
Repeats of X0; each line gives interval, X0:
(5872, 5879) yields 0.3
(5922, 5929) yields 0.2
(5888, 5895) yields 0.8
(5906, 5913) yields 0.4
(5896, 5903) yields 2.2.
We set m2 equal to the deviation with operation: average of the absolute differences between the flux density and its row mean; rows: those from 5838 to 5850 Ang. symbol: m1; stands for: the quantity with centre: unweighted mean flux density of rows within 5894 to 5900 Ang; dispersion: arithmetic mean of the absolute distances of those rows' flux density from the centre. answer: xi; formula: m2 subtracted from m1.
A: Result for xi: 0.7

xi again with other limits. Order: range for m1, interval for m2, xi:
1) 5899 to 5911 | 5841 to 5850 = 0.2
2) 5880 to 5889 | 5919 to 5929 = 1.1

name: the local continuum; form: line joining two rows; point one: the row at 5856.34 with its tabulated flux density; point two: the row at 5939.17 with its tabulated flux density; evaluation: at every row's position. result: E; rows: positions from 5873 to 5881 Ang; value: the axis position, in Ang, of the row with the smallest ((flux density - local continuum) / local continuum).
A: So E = 5873.89 Ang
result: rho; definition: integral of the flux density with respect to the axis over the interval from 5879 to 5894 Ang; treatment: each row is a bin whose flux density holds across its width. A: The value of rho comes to 403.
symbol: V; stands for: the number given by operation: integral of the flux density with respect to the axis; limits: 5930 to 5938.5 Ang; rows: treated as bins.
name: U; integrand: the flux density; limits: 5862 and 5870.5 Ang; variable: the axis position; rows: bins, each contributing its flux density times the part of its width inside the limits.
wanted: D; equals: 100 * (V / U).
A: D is 102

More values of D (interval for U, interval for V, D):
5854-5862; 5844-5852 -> 104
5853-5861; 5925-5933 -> 101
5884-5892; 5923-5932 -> 123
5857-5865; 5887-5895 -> 89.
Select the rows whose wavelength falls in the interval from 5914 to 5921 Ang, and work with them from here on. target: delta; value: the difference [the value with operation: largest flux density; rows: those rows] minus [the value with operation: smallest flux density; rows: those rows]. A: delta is 0.50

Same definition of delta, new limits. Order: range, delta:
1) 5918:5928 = 0.30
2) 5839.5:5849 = 0.30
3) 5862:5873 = 0.90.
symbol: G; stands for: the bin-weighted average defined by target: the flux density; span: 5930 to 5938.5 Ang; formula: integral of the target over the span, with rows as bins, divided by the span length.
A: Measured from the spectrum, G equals 28.6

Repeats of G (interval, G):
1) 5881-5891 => 27.2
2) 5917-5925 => 28.8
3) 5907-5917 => 28.2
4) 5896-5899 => 25.8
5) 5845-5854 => 28.9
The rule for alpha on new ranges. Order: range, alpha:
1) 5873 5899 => 27.2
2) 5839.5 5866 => 28.6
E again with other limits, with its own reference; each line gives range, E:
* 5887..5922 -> 5891.50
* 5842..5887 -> 5886.08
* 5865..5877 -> 5865.78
